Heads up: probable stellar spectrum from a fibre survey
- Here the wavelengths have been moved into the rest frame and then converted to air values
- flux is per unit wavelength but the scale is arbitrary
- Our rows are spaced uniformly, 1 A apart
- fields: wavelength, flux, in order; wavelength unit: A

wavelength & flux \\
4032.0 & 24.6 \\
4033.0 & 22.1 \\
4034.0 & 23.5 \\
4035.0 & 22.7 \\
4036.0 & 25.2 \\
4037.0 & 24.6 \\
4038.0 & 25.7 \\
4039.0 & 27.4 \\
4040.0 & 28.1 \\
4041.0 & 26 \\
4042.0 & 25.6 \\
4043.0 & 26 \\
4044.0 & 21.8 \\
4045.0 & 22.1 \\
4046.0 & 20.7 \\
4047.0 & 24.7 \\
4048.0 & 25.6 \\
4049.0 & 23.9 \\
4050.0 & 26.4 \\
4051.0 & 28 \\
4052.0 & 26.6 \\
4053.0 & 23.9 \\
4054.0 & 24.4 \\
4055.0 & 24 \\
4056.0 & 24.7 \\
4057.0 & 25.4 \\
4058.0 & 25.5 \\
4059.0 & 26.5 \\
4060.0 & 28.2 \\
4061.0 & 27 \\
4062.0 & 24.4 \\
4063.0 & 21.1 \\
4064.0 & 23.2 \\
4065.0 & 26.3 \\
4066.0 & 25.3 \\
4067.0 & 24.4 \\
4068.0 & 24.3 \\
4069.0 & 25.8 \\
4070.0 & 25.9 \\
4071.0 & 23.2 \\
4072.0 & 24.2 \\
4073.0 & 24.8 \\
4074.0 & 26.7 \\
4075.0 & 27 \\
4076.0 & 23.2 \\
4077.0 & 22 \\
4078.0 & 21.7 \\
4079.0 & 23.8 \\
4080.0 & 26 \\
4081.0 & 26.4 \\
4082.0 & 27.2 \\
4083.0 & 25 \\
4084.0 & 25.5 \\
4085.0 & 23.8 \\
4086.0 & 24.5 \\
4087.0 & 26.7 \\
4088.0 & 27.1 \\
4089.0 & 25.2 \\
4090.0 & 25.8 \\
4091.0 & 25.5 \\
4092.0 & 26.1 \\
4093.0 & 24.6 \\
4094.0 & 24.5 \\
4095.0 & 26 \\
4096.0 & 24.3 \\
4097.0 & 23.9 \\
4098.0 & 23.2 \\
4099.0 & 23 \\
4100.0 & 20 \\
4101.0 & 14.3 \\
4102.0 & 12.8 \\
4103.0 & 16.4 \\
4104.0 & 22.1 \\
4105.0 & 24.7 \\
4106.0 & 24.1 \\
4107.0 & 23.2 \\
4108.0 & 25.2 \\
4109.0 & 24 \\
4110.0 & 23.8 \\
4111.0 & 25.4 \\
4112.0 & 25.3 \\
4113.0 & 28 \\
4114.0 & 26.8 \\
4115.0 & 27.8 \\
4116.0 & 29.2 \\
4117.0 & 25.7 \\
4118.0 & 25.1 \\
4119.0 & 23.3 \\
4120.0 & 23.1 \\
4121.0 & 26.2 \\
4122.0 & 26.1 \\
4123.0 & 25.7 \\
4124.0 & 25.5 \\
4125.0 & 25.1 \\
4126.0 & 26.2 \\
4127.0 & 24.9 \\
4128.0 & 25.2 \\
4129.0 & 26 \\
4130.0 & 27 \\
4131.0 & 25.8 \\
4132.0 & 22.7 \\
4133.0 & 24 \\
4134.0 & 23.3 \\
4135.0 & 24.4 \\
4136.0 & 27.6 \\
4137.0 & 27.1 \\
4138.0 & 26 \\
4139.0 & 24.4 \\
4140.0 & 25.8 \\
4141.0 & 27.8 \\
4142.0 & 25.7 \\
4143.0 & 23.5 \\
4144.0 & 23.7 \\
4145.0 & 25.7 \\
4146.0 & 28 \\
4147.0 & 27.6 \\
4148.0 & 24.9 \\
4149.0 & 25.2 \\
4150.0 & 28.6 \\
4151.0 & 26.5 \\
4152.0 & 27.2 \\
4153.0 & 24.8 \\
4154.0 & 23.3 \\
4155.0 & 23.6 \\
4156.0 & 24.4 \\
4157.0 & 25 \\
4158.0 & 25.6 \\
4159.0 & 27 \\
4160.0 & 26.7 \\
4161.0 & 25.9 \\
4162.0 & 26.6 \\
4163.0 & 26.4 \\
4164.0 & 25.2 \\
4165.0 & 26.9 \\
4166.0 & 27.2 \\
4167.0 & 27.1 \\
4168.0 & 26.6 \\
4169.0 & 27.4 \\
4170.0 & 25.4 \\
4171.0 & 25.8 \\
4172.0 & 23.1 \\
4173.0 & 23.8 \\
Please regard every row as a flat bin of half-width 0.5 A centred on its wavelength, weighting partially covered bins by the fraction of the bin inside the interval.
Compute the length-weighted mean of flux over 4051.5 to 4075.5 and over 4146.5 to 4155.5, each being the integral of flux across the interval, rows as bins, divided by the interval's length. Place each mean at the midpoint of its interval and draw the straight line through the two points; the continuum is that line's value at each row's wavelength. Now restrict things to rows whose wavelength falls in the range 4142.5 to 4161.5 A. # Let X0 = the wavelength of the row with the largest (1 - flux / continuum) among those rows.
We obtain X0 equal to 4154.0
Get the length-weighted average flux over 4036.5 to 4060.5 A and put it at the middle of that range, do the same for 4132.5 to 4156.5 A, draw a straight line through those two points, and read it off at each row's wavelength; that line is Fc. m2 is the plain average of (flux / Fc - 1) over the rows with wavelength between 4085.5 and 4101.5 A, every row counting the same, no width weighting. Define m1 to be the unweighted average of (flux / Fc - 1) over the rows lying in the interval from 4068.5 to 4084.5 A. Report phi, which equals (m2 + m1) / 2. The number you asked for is -0.035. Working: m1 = -0.017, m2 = -0.053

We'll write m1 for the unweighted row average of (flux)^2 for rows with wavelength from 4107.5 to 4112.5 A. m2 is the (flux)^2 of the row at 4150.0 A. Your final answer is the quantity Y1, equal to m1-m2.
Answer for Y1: -205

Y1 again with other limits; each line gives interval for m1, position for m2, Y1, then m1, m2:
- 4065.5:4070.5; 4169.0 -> -118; 632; 751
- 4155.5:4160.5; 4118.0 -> 34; 664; 630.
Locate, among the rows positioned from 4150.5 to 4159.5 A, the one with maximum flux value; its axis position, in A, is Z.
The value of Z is 4152.0 A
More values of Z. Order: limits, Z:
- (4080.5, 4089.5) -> 4082.0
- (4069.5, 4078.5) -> 4075.0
